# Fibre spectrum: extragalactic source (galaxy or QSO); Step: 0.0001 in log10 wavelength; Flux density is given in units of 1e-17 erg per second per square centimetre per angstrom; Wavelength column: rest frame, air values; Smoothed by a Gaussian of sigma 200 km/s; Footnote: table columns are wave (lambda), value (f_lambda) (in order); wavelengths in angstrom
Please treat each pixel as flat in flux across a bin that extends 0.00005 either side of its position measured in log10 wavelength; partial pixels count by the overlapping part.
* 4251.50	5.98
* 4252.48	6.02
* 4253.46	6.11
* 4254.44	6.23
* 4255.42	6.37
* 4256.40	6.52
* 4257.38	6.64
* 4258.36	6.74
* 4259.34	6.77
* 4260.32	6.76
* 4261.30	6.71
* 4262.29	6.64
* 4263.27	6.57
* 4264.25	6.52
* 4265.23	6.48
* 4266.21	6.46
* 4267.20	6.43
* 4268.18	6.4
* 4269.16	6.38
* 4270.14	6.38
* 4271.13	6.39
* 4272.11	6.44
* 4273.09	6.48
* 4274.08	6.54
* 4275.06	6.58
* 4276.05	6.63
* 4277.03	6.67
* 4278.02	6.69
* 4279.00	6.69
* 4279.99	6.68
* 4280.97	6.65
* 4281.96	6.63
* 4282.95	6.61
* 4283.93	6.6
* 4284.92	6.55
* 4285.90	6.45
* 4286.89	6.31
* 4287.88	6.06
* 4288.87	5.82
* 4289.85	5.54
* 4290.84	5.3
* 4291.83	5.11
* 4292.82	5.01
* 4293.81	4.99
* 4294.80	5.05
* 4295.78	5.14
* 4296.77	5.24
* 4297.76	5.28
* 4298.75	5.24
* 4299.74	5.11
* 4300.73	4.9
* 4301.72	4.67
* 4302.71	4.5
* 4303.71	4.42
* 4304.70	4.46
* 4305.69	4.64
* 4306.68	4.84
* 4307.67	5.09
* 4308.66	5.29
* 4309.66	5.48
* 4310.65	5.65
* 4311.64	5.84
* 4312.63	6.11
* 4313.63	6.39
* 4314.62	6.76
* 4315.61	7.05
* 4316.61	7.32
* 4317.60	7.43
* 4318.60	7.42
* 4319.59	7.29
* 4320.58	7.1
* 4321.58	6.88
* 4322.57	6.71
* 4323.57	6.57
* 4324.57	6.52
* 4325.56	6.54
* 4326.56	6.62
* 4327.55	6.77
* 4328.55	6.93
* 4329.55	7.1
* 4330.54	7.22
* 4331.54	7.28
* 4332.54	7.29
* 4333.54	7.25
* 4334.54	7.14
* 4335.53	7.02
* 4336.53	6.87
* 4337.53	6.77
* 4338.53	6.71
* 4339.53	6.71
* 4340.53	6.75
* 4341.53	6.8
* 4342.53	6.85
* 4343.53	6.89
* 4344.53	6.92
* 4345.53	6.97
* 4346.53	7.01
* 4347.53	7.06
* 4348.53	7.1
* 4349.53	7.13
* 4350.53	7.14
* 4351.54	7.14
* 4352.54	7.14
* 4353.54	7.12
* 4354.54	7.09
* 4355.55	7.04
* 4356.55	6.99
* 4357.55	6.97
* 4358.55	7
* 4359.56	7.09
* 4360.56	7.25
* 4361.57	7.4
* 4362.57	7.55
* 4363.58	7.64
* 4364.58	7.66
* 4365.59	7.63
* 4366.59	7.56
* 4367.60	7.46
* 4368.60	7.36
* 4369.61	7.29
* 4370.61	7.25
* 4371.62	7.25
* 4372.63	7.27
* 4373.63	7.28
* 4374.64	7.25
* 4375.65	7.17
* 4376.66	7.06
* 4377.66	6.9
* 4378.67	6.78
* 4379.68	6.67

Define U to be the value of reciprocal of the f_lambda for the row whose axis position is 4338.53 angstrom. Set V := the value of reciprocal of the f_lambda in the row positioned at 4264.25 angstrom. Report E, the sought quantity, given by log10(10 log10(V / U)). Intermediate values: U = 0.149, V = 0.153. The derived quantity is -0.9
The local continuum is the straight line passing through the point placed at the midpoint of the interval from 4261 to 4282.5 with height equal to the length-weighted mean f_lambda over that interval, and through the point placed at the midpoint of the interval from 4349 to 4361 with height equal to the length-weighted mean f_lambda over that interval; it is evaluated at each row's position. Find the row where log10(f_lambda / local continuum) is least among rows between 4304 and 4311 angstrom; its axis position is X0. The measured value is 4304.70 angstrom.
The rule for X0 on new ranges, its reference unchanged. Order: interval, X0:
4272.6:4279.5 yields 4273.09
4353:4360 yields 4357.55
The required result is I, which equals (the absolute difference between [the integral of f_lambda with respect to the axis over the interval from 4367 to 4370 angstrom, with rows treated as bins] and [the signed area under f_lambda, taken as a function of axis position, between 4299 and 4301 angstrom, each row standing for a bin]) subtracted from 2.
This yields -10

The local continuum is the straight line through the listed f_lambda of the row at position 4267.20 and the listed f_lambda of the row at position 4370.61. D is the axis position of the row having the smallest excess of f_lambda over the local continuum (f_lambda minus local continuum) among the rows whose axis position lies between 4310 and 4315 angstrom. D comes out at 4310.65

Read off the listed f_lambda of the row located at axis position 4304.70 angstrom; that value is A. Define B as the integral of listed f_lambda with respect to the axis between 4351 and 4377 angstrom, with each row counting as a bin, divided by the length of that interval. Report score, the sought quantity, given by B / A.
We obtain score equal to 1.63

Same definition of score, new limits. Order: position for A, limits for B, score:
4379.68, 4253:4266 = 0.98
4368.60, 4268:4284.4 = 0.89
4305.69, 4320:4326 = 1.45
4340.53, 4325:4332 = 1.03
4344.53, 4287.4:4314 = 0.75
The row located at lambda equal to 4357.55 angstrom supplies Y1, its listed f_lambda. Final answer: 6.97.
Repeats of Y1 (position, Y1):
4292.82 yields 5.01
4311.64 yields 5.84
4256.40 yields 6.52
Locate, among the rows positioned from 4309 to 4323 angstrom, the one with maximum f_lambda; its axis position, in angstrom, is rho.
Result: 4317.60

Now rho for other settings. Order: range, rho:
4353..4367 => 4364.58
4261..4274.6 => 4261.30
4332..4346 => 4332.54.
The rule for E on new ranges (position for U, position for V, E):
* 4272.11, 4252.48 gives -0.5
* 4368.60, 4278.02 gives -0.4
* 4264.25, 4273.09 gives -1.6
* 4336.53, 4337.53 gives -1.2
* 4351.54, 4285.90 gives -0.4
